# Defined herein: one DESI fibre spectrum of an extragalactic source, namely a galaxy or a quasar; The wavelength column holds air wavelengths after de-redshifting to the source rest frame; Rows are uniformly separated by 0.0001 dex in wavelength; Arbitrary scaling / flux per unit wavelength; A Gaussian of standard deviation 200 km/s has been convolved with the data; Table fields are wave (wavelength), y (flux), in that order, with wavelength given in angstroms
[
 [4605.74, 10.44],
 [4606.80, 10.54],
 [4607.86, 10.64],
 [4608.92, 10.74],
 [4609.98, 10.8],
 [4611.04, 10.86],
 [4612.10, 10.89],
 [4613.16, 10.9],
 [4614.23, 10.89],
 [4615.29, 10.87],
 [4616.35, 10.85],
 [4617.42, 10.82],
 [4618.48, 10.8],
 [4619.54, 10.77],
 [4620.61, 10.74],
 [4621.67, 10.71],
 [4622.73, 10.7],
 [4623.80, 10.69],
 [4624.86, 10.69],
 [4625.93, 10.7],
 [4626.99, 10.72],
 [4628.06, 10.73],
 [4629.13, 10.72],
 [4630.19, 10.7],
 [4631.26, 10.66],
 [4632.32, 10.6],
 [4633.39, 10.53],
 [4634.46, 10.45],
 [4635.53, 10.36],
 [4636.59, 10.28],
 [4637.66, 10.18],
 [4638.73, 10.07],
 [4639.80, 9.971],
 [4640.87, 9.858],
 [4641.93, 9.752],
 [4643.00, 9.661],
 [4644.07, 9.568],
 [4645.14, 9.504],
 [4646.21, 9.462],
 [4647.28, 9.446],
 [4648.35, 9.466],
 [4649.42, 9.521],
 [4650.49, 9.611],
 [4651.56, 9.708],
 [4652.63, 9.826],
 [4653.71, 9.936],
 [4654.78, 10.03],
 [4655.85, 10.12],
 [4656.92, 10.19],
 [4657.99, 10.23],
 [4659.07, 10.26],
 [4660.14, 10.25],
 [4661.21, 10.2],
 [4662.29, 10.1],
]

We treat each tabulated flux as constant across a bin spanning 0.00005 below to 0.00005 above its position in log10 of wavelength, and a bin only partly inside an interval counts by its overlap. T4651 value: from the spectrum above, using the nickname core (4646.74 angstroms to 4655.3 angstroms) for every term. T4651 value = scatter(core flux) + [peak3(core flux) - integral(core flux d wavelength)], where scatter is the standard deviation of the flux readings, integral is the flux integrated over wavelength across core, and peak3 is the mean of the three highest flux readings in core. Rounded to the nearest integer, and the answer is -73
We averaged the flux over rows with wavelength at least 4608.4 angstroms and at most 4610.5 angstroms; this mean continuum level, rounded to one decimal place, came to 10.8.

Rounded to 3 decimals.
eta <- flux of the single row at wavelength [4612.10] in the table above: 10.890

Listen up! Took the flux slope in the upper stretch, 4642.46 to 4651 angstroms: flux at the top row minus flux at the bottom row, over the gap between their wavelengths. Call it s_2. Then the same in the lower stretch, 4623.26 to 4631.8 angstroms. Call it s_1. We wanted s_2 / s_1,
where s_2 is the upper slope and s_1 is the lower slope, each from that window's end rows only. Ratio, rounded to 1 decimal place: 1.7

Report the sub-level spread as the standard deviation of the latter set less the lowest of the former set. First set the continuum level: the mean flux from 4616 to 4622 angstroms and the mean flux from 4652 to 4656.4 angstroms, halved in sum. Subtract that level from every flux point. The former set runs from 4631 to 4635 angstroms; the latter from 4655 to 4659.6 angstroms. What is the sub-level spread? -0.02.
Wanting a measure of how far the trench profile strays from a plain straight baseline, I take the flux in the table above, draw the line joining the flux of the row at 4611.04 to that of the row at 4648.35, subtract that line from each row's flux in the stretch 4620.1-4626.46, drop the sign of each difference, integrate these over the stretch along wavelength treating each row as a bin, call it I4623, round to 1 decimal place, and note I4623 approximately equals 1.9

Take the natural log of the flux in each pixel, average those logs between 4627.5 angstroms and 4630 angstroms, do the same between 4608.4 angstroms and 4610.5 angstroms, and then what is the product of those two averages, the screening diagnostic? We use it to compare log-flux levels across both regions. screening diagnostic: 5.64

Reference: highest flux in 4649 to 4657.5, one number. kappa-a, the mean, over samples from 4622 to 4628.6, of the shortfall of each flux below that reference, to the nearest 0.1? -0.5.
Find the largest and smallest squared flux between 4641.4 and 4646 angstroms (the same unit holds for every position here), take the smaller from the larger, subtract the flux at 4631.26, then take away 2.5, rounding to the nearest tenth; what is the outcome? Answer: -8.4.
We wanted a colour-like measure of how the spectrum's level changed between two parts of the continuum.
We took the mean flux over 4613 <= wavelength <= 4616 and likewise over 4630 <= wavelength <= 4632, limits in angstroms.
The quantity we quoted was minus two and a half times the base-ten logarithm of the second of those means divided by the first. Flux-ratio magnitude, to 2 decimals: 0.02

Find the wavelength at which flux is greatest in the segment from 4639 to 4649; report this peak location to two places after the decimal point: 4639.80 angstroms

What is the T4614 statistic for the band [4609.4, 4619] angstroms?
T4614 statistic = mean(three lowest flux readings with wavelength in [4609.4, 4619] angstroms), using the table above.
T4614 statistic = 10.8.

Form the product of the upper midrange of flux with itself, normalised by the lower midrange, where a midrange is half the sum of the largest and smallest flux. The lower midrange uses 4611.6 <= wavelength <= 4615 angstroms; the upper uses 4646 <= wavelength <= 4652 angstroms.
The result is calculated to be 8.4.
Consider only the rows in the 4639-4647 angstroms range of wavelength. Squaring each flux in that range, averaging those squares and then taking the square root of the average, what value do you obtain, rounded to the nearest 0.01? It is 9.68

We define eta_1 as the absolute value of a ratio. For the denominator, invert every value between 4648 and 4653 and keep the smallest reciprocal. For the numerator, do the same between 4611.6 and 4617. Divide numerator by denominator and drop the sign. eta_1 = 0.90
